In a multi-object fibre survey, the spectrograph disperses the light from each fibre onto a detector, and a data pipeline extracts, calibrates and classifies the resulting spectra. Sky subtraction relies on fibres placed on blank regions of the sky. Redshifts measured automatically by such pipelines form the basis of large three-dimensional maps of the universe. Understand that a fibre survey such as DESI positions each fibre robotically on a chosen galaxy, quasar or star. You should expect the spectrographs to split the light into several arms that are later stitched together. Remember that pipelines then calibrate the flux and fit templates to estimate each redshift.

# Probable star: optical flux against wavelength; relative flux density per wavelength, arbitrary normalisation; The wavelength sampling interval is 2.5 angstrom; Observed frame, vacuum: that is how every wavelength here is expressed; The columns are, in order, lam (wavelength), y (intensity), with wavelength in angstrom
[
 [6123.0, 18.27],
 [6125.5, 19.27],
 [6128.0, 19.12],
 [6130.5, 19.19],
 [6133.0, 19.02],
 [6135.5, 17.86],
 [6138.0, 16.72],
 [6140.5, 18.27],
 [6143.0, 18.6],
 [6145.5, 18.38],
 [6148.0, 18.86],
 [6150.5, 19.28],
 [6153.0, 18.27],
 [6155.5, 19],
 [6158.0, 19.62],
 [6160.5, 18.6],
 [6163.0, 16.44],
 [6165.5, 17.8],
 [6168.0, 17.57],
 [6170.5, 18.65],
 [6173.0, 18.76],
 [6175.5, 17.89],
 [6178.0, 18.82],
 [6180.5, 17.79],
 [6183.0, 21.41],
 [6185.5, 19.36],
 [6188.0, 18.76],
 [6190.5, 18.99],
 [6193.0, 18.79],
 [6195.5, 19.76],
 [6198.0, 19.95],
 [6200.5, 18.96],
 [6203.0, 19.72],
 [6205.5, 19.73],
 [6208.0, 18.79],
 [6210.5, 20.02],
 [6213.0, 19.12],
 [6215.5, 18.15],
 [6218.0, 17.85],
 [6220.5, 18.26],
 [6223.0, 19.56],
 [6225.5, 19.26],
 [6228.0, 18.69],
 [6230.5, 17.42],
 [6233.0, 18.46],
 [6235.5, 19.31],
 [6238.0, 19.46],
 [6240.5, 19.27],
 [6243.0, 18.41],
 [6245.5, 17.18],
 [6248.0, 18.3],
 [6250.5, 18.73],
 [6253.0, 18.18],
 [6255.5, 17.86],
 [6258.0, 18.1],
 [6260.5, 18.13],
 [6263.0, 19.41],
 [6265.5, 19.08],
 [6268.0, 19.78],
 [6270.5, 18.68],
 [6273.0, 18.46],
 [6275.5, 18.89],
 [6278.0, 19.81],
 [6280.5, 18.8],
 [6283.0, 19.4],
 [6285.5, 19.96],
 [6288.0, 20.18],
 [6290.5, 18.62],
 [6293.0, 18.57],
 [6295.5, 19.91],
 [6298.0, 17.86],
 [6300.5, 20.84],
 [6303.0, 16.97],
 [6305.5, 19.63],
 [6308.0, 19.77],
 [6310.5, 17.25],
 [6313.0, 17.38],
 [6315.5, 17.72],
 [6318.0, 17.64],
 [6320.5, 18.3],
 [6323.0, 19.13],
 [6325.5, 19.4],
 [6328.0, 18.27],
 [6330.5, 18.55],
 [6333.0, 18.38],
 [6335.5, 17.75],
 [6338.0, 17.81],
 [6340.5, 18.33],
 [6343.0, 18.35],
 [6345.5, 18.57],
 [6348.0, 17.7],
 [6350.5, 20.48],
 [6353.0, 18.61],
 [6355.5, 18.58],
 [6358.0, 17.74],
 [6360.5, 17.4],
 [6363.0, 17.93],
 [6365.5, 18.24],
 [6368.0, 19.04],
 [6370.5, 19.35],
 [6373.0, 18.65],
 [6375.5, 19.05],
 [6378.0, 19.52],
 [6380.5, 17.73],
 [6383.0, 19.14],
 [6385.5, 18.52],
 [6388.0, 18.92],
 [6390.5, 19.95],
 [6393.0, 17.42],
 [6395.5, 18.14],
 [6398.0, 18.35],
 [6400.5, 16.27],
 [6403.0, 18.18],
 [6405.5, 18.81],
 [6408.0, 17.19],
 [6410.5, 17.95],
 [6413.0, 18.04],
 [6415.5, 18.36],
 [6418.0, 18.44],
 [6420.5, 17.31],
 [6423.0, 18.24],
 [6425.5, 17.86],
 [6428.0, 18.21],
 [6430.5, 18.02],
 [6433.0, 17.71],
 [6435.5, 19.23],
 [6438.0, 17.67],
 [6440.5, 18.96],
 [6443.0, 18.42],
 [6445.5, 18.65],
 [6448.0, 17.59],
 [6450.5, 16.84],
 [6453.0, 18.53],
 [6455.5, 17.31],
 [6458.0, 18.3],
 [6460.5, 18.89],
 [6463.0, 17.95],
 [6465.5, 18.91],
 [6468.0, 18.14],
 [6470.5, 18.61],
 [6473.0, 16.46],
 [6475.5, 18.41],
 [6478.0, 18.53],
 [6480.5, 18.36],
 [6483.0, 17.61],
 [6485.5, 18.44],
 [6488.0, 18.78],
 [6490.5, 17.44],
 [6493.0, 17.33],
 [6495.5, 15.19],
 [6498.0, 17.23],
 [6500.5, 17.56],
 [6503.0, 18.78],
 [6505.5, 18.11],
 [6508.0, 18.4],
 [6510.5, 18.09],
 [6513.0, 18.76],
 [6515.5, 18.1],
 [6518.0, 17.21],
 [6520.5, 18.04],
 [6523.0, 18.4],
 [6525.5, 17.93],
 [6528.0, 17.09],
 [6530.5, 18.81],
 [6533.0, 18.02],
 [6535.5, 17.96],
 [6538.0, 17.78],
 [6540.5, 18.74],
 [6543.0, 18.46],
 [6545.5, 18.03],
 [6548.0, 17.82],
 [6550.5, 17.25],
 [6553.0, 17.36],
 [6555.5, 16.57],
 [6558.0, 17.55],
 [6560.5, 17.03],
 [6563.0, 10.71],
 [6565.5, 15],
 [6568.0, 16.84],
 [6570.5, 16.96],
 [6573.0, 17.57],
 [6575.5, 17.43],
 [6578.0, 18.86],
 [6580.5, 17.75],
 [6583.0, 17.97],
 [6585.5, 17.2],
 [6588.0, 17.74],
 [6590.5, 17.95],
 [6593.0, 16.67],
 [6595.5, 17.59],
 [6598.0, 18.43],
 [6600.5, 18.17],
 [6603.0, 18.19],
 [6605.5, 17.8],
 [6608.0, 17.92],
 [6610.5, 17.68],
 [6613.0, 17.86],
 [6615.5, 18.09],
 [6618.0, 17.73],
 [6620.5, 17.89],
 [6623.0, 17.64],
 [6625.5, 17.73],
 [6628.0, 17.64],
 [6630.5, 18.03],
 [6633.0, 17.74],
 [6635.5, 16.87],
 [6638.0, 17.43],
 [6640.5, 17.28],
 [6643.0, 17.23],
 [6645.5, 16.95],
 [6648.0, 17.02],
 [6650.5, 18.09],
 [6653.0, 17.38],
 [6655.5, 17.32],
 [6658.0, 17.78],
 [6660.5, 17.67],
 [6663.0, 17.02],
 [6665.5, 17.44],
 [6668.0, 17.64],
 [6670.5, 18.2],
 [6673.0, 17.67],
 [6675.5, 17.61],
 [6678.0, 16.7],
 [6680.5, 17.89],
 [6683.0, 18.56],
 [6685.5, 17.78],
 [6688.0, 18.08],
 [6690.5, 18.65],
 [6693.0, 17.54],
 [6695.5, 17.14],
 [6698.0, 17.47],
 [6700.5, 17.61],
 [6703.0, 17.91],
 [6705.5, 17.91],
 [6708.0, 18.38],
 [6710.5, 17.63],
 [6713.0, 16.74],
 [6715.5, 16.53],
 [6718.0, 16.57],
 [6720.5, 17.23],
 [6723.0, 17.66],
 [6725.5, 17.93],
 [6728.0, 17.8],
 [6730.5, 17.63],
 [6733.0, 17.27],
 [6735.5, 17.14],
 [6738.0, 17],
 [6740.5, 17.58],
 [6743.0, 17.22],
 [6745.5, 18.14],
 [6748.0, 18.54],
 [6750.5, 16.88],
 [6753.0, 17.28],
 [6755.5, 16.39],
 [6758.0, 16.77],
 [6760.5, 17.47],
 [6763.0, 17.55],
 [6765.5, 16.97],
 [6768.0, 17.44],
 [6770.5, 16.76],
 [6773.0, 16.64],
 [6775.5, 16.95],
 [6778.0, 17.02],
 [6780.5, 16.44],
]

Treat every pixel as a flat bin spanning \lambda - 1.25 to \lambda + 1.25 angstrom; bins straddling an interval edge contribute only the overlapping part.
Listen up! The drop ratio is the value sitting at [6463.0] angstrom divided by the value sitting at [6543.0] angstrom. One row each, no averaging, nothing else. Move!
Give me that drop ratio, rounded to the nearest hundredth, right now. 0.97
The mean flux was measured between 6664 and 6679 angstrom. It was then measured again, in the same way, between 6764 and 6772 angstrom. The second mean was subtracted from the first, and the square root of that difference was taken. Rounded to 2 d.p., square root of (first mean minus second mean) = 0.70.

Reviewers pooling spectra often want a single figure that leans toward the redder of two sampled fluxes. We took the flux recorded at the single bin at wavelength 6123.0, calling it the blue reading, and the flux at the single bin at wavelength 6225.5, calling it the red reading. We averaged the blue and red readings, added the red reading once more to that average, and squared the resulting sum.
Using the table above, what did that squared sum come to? 1446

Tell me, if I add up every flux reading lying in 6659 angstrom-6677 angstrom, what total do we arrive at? 123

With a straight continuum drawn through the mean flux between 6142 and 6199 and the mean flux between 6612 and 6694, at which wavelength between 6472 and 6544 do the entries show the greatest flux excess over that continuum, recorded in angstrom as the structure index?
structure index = 6530.5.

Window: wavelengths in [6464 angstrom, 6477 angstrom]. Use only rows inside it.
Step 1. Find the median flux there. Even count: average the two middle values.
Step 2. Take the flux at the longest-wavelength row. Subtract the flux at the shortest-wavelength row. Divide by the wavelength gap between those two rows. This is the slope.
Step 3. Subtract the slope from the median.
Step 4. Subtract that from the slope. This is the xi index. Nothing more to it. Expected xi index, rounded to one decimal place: -18.5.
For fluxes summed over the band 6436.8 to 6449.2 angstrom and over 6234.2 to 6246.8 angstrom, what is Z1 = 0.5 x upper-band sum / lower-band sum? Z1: 0.488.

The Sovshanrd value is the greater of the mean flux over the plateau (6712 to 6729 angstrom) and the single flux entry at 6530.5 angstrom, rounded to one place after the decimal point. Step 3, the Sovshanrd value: 18.8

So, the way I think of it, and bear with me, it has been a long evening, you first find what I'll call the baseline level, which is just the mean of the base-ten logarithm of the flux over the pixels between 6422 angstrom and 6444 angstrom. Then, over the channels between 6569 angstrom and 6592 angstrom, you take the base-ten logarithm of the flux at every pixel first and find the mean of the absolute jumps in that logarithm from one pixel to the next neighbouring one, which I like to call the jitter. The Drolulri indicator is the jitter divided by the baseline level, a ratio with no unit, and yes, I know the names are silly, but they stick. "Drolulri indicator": 0.012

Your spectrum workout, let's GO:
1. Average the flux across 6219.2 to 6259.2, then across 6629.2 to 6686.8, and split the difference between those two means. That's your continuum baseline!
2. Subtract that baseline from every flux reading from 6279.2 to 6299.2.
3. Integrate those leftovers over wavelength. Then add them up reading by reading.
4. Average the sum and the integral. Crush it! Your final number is 16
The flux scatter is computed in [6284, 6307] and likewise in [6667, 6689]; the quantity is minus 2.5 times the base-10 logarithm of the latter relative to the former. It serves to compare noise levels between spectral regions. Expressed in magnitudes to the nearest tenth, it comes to 1.0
